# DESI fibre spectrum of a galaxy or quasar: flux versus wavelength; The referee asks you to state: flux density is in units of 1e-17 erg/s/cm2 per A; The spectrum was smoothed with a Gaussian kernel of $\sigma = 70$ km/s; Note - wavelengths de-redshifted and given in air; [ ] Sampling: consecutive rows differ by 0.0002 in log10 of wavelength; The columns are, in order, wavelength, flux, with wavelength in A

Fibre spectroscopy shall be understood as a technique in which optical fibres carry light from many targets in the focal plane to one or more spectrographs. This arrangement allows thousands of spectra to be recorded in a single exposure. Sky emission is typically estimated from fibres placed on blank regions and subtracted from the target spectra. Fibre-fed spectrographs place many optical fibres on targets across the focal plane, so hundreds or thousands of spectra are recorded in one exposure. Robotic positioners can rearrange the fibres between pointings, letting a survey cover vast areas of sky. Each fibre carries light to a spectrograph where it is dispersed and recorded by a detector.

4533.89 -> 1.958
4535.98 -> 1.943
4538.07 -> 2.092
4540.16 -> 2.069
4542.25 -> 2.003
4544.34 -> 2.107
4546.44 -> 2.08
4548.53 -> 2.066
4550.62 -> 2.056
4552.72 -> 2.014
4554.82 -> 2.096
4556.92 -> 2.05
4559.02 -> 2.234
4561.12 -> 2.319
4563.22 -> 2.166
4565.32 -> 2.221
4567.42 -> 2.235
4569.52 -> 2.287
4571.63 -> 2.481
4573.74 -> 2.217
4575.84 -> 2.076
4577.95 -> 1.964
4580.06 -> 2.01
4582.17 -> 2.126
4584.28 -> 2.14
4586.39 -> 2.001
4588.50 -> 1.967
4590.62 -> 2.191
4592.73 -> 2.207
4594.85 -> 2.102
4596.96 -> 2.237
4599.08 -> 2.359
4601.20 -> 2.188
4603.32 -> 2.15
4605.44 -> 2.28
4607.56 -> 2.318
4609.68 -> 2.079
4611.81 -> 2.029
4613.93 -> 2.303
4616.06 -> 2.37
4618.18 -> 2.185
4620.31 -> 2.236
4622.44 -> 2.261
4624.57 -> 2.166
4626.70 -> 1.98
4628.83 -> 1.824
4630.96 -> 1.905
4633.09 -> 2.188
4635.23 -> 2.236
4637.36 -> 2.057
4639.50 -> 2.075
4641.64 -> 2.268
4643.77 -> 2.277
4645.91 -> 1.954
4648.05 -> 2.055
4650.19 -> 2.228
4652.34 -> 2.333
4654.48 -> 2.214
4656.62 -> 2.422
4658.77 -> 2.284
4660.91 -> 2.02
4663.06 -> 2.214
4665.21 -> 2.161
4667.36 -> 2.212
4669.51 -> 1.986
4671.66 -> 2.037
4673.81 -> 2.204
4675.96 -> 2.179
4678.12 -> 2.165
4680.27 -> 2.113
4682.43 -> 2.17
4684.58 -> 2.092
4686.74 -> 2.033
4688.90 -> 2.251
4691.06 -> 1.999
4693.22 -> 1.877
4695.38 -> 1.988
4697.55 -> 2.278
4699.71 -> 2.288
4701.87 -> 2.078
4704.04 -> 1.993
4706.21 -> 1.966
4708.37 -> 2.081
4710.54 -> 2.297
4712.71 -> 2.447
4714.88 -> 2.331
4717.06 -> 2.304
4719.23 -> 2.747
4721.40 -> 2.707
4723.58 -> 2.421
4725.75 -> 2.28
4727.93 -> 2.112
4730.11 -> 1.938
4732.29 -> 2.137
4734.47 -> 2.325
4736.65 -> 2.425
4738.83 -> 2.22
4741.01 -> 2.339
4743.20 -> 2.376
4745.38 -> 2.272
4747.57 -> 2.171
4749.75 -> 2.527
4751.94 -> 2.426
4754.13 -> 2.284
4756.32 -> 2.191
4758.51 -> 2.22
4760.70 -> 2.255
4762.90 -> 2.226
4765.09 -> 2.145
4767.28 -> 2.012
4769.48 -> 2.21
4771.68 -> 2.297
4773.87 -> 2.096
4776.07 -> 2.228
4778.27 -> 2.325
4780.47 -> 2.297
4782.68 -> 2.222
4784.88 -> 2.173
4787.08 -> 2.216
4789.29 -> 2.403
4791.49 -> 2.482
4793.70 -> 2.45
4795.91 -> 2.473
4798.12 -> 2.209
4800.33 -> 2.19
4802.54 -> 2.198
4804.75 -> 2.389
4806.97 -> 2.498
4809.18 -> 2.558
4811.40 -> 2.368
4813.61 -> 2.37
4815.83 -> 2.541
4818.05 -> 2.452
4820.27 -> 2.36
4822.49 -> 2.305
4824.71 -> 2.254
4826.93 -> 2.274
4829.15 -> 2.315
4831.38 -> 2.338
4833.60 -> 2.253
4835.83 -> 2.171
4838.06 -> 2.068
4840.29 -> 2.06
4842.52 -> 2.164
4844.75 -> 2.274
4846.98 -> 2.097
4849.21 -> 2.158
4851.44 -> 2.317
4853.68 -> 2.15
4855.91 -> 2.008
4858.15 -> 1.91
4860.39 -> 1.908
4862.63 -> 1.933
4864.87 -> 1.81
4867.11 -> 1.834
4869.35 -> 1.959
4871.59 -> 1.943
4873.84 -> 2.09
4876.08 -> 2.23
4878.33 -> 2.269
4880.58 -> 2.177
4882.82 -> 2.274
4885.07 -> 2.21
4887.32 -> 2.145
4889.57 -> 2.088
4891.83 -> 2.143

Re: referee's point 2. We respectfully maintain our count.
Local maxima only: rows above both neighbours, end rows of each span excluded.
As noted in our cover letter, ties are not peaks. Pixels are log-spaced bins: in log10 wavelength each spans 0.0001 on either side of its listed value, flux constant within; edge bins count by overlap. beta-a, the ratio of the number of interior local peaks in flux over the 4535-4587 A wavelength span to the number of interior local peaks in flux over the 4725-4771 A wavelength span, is 1.5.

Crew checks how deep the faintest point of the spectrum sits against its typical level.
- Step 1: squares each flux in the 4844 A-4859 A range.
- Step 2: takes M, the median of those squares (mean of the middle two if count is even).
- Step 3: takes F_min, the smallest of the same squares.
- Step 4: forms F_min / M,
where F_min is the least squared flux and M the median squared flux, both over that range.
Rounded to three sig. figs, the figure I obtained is 0.789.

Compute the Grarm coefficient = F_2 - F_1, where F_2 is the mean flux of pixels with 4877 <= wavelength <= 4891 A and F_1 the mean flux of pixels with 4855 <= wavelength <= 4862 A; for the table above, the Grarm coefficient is 0.25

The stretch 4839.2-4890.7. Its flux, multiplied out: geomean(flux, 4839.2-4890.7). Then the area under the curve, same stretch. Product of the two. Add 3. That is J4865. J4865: 227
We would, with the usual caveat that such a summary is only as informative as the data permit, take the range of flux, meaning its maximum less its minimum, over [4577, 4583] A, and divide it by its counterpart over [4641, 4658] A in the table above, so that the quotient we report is 0.35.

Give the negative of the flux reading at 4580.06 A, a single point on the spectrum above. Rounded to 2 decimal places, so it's -2.01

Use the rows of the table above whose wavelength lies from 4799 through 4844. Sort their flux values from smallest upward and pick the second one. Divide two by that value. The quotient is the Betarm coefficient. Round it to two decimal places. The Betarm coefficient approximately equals 0.97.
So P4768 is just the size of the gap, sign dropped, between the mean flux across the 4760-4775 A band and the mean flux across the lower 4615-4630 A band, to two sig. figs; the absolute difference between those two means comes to 0.031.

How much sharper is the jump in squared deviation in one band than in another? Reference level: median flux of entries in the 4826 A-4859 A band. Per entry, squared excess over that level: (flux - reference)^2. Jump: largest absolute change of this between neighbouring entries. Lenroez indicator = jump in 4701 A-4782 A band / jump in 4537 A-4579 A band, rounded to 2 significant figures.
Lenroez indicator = 3.3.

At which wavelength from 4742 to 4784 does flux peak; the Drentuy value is 4749.75 A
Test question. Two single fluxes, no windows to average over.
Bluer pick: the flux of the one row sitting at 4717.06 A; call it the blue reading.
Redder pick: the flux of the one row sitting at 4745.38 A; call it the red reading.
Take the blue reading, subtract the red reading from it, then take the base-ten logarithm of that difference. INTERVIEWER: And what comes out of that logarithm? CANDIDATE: -1.49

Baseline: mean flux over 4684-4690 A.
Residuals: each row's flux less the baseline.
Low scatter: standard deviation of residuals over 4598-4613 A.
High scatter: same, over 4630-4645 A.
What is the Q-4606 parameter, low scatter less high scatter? -0.01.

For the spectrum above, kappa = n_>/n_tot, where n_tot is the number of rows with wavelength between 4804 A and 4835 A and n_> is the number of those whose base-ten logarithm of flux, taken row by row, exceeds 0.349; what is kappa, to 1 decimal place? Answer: 1.0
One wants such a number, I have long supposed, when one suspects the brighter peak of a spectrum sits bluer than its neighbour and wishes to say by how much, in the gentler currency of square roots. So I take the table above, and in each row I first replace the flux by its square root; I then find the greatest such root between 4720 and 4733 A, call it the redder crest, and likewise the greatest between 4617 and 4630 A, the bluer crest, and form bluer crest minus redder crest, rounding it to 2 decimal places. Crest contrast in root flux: -0.14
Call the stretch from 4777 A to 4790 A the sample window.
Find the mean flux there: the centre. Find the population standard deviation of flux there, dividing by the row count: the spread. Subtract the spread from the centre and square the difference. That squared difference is 4.8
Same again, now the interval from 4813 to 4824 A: 5.4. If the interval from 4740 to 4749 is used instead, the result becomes 4.9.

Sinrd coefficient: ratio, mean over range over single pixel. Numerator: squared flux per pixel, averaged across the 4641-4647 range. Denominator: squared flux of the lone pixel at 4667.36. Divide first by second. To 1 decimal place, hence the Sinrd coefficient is 1.0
